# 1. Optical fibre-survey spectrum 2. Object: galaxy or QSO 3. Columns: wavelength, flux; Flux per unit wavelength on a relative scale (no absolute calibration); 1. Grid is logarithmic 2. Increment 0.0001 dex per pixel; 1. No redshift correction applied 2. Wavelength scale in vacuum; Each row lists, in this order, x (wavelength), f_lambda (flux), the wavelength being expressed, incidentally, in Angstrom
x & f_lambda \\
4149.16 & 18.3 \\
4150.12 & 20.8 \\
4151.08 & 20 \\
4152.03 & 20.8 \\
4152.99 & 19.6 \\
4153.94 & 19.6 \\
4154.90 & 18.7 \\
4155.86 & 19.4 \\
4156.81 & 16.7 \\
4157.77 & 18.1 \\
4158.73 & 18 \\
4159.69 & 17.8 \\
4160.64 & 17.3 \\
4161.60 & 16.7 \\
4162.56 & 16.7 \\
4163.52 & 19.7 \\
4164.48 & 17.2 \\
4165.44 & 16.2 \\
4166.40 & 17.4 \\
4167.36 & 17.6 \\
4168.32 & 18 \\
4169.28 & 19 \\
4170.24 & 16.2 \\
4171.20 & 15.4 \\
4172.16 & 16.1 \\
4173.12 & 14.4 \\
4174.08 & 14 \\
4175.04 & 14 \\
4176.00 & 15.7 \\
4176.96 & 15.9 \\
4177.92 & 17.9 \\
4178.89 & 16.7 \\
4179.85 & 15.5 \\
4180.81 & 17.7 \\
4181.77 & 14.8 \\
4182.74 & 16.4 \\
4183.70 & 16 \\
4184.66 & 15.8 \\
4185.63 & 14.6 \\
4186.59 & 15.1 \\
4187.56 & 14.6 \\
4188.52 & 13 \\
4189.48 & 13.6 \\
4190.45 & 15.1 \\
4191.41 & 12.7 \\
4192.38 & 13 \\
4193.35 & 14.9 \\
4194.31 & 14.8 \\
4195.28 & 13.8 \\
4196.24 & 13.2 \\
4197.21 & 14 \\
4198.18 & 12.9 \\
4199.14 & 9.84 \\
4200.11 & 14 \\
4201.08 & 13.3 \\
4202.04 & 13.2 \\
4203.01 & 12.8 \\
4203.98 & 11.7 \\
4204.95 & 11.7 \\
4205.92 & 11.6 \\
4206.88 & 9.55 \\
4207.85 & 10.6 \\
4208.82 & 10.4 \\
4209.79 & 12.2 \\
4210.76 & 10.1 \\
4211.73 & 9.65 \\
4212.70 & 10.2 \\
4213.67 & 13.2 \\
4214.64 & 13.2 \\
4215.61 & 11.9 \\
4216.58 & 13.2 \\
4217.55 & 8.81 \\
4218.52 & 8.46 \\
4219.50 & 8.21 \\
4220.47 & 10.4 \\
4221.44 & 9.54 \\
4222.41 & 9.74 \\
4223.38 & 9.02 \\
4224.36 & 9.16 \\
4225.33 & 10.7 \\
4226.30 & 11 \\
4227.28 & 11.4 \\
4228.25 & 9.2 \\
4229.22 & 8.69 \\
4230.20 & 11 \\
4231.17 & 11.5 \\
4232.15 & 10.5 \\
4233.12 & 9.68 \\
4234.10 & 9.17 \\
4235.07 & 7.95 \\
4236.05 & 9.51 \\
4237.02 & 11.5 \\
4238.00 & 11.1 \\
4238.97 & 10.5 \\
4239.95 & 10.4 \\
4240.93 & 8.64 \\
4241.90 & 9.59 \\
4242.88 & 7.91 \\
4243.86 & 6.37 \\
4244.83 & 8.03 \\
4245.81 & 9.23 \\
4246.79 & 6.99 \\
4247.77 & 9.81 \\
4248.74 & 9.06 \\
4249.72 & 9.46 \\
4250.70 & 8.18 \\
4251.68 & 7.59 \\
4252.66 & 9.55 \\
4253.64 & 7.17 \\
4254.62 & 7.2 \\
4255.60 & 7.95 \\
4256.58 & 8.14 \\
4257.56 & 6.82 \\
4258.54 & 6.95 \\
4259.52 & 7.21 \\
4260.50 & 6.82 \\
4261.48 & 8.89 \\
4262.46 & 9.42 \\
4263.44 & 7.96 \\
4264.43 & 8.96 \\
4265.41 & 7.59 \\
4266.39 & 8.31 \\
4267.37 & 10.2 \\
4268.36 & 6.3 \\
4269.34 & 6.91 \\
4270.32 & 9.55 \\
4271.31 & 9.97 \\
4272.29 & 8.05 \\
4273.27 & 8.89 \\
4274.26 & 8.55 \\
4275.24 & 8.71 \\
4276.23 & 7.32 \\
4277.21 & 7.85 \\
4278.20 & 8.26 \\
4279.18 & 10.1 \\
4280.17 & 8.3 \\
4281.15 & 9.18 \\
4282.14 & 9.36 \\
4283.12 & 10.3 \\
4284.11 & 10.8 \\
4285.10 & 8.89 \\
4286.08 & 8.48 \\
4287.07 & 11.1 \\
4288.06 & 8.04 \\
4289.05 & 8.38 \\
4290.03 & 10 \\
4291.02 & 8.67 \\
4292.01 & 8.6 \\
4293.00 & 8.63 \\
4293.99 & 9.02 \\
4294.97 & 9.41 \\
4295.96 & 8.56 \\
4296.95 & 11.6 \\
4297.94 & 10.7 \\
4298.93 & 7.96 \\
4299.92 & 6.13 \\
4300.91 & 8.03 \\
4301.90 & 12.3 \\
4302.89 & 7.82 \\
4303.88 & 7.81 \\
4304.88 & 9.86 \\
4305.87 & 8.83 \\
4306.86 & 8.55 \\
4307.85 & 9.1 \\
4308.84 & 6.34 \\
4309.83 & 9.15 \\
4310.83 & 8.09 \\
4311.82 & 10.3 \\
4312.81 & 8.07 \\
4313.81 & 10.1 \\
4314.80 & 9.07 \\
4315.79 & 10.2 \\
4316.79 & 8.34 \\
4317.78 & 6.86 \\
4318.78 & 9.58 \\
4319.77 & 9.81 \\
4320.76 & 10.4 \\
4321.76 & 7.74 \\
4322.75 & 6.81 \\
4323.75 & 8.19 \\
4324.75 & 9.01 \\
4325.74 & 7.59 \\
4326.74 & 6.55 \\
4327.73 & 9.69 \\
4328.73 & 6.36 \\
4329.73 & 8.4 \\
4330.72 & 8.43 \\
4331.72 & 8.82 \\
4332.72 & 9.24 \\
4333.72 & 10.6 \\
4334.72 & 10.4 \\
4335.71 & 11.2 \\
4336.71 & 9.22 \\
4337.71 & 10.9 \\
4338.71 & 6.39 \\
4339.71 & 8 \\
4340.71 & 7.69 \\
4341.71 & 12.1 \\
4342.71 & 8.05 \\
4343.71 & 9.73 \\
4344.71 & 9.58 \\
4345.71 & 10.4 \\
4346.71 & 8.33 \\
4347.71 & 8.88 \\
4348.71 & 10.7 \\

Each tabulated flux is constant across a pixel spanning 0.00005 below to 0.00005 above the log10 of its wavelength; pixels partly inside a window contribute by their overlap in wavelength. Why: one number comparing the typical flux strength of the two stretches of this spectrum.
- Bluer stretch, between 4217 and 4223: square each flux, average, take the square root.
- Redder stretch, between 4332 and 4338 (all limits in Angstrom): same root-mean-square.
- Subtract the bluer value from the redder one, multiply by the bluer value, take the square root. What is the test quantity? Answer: 3.1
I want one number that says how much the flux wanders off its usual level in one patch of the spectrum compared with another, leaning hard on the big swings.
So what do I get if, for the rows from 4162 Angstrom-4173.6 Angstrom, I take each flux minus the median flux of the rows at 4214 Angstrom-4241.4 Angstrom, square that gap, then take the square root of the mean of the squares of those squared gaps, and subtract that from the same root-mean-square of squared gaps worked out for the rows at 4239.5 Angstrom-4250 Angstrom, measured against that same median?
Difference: -48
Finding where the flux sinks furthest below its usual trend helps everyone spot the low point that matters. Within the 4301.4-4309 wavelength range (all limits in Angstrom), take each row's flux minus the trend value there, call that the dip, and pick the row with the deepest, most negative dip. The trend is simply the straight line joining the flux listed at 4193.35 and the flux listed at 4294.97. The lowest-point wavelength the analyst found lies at 4308.84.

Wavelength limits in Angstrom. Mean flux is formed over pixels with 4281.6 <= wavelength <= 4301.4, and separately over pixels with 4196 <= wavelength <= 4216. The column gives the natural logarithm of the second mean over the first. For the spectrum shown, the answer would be 0.26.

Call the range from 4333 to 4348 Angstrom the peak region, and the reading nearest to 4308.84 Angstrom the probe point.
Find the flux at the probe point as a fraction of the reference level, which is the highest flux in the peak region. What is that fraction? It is 0.5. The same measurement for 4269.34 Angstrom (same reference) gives 0.6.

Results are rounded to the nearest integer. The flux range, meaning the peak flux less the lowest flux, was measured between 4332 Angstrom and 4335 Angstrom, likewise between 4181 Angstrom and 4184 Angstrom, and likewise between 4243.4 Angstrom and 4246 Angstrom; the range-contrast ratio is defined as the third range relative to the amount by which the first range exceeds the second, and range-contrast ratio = -12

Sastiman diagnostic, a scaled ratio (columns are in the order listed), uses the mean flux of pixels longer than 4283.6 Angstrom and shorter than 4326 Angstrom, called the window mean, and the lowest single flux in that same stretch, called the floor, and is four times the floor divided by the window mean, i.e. 2.75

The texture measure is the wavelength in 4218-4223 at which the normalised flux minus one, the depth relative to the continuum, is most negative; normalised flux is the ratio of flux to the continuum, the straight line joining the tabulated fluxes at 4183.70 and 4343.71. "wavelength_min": 4219.50 Angstrom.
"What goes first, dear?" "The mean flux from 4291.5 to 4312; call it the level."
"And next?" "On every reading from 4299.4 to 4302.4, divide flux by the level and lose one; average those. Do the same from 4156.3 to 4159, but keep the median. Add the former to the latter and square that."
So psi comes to 1.0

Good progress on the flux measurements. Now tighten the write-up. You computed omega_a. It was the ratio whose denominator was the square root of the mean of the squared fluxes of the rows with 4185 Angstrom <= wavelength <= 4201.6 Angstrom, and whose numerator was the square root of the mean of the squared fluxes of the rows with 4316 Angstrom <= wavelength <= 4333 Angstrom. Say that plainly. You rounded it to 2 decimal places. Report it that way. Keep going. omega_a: 0.61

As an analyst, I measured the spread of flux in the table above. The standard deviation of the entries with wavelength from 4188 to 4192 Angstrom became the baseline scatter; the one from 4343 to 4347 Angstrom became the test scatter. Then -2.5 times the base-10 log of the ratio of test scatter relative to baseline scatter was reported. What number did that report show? 0.2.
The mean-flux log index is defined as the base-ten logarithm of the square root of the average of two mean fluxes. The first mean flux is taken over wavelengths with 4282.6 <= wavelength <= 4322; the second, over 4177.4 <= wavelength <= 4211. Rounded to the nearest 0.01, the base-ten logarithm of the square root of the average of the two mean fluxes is 0.53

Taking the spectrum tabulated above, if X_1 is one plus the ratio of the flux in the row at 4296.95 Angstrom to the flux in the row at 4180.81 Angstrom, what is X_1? 1.7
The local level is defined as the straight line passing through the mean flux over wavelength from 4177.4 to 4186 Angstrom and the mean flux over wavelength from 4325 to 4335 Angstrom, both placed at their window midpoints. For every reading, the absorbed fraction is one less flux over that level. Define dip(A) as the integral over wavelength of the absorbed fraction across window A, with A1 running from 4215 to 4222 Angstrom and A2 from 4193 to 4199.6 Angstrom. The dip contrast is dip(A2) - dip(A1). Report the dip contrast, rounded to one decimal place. -1.1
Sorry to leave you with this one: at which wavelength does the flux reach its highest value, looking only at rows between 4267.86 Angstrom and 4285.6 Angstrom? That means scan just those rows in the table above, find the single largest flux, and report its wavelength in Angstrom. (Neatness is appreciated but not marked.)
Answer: 4284.11 Angstrom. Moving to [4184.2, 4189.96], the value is 4184.66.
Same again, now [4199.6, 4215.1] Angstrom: 4200.11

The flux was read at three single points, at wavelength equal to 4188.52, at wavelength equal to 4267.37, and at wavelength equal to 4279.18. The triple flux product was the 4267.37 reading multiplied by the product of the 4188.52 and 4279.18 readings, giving 1339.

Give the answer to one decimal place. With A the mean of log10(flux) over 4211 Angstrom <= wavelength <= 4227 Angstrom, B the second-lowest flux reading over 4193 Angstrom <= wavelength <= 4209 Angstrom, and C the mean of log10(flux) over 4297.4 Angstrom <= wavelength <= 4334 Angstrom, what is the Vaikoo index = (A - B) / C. -9.5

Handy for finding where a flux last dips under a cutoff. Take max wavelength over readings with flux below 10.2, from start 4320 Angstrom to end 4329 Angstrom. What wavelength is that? 4328.73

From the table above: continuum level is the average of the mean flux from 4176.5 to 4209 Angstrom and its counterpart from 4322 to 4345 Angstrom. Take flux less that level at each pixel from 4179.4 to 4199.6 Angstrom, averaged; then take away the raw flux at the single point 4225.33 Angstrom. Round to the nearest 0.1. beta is -7.7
